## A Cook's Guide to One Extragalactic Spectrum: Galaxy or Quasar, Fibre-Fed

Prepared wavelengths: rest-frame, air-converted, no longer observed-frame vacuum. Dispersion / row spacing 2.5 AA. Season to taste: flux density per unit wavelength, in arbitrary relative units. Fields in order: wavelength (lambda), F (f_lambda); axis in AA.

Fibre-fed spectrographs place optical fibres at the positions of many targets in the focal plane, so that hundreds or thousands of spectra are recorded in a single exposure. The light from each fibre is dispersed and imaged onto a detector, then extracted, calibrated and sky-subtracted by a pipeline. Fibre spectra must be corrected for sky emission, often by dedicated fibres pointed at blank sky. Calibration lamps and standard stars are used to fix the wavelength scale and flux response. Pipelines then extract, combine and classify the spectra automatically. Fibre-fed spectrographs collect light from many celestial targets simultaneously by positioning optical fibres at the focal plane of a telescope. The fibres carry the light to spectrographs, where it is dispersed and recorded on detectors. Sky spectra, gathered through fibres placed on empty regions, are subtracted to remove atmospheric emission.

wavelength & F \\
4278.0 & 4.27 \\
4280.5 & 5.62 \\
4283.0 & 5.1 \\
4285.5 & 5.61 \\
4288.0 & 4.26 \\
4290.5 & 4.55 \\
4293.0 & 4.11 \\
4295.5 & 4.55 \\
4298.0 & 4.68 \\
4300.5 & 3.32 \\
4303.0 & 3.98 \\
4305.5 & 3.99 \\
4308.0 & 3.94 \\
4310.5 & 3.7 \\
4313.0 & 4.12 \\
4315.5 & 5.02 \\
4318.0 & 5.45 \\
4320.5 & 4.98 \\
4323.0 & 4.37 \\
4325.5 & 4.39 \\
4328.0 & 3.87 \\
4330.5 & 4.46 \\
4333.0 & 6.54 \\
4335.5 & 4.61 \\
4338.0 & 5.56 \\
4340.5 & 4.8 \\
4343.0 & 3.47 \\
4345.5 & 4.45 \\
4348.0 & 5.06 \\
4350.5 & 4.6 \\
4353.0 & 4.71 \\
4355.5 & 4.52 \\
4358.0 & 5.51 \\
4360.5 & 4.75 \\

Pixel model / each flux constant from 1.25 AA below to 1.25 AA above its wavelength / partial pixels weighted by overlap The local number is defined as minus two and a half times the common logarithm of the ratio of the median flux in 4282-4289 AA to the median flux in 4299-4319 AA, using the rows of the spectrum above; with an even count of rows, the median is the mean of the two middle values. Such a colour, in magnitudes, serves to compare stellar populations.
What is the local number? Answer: -0.27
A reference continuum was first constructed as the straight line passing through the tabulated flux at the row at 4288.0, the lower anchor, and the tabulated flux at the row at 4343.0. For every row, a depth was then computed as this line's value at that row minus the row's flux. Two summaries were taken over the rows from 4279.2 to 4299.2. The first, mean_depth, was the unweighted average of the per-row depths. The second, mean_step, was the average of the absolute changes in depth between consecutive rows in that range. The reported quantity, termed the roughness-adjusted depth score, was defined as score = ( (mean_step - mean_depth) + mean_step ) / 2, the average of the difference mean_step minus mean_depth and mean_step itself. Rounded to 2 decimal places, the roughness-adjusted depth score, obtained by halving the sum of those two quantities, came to 0.81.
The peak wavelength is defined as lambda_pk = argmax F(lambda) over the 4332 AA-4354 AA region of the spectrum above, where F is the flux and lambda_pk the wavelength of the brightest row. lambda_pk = 4333.0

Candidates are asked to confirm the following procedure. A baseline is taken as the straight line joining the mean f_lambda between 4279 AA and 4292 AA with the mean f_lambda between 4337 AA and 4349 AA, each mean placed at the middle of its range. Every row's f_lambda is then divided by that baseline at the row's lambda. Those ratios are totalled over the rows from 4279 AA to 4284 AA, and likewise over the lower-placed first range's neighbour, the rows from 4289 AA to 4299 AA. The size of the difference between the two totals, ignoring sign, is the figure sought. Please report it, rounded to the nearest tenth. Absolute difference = 1.5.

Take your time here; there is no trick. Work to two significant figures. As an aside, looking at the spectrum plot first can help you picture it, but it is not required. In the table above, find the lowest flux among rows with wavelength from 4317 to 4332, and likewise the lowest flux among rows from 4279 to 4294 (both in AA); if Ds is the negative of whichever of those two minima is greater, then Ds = -4.1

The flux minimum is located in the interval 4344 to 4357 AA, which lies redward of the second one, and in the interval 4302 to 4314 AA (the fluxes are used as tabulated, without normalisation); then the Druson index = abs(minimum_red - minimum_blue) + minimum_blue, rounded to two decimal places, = 4.45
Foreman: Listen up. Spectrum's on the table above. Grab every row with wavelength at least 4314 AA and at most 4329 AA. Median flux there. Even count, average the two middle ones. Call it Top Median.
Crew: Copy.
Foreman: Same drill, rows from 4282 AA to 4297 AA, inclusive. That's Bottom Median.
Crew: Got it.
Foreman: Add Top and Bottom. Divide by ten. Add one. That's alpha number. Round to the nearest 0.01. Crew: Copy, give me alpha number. 1.92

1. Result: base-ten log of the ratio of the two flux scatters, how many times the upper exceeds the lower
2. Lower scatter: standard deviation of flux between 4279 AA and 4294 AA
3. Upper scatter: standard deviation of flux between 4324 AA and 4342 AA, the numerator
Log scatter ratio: 0.1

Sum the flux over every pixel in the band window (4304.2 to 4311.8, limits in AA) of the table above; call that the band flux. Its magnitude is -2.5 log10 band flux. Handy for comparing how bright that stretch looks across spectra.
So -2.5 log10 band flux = -2.66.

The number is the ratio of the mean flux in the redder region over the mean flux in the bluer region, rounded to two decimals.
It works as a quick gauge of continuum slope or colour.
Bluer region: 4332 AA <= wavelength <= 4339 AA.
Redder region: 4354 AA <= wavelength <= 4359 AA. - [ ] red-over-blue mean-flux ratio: 0.90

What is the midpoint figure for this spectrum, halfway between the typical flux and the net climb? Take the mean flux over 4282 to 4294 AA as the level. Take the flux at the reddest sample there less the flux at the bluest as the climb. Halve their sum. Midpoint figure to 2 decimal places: 1.87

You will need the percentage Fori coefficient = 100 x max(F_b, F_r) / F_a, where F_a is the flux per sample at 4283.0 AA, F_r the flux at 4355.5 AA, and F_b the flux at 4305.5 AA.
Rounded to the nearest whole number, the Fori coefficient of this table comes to 89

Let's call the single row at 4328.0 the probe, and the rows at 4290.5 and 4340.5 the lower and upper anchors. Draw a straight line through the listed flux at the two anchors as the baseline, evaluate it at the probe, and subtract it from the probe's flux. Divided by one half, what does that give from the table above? -1.7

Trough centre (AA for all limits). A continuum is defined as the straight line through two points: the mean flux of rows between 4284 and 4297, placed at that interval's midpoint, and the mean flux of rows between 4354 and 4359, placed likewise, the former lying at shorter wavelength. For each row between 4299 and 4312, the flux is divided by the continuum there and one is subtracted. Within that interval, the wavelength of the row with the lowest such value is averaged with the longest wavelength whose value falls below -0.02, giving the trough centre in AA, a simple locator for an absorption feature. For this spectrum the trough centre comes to 4305.5 AA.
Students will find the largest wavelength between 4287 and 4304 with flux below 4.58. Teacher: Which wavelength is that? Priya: 4303.0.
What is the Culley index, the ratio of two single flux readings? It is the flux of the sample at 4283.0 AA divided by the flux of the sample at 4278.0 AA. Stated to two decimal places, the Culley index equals 1.19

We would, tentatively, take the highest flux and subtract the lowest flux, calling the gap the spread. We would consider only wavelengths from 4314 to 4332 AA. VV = 1.6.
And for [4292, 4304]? 1.4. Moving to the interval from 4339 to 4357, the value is 1.6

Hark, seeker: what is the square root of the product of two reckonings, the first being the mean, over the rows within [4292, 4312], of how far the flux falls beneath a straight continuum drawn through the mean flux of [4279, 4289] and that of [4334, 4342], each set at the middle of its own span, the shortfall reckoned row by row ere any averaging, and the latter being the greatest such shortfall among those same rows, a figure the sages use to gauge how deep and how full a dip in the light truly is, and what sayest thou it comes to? 1.4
